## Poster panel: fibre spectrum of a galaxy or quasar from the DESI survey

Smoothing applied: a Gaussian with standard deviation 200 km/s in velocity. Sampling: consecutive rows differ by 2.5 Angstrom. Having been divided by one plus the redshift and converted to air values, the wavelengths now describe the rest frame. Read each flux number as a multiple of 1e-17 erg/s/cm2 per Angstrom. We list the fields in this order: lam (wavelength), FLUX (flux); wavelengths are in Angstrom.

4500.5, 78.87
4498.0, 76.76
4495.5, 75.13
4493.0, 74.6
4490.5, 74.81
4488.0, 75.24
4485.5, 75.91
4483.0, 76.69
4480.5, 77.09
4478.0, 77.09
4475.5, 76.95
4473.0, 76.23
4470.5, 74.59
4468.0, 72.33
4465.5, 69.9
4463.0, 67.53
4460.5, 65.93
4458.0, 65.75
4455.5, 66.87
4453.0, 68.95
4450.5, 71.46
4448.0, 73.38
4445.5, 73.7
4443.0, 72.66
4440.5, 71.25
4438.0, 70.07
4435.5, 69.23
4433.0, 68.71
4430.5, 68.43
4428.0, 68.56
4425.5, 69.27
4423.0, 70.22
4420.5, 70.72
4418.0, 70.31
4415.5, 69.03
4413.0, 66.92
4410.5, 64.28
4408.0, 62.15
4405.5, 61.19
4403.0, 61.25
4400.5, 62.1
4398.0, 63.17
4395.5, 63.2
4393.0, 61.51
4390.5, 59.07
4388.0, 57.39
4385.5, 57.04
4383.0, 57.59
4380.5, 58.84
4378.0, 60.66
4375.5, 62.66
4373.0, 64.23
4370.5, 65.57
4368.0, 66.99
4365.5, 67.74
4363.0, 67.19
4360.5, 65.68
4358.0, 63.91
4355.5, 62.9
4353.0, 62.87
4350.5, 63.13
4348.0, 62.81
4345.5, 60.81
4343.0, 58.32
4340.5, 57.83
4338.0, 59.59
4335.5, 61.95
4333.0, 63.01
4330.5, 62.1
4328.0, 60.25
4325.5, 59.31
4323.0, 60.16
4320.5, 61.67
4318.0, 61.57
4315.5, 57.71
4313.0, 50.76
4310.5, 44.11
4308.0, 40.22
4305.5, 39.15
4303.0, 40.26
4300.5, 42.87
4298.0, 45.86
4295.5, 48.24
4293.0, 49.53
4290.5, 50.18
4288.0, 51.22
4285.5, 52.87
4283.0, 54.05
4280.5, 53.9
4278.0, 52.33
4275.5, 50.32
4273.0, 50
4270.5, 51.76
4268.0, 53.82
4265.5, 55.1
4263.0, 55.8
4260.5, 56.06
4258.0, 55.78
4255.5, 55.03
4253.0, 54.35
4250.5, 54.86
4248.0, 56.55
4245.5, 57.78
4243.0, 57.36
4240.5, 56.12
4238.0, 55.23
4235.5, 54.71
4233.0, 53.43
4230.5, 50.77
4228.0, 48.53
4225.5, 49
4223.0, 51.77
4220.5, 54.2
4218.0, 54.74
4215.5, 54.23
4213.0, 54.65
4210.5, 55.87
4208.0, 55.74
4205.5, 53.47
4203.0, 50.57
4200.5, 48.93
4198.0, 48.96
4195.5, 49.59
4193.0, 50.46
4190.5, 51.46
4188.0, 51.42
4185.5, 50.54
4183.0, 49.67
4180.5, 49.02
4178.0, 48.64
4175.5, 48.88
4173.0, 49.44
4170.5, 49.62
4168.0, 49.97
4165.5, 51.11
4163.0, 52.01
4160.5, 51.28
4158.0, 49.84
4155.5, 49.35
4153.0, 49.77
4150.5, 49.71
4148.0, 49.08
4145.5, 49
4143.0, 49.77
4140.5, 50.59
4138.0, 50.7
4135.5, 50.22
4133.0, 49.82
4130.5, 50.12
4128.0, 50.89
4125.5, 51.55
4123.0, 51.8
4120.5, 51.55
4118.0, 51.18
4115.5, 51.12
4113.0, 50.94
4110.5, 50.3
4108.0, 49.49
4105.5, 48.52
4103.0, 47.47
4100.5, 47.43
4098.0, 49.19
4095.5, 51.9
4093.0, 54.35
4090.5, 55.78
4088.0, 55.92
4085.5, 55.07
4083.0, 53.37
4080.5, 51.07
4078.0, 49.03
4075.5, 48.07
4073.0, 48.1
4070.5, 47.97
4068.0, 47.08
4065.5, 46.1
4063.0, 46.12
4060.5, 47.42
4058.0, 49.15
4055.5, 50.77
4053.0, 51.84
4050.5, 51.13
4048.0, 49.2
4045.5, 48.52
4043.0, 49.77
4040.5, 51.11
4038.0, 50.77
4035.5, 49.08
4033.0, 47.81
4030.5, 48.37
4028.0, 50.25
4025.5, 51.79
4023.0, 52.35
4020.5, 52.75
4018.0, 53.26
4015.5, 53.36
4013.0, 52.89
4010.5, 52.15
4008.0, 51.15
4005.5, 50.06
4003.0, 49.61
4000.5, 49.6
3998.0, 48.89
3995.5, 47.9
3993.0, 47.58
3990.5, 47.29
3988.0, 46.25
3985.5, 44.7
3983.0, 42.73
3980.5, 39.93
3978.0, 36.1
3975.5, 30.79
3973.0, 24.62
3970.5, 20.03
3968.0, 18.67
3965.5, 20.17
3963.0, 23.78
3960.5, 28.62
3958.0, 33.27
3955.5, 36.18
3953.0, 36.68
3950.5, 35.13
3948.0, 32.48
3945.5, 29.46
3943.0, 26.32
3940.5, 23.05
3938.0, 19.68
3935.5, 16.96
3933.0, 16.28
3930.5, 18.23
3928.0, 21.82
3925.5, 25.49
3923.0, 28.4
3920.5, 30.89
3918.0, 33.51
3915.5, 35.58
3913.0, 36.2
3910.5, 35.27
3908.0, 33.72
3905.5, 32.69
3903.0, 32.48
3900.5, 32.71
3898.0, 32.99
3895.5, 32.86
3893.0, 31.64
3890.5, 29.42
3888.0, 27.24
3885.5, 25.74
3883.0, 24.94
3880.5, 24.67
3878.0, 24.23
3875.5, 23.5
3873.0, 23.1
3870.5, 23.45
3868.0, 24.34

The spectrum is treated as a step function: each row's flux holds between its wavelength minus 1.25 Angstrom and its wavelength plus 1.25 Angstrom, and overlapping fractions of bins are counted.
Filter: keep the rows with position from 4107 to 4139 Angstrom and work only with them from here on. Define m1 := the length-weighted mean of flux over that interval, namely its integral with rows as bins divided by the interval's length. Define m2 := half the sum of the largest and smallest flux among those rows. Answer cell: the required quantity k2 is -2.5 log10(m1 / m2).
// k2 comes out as -0.002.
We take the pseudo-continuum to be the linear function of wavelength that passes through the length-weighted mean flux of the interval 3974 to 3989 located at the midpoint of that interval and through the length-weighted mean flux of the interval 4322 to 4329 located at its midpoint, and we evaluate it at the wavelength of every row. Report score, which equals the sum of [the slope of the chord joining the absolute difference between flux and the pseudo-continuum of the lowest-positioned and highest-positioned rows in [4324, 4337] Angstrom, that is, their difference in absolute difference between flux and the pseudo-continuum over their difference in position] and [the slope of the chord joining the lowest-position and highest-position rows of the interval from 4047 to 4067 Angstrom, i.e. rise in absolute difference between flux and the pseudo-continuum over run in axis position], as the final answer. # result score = -0.15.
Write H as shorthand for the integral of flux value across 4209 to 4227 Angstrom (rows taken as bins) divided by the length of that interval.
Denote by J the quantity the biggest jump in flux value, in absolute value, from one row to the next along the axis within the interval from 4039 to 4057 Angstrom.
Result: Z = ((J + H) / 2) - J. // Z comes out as 25.8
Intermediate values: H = 53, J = 1.9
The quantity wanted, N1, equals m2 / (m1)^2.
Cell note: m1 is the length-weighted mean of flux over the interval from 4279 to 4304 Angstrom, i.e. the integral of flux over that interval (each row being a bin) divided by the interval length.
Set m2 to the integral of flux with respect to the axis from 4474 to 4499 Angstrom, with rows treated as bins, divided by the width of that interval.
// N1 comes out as 0.032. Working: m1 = 49.0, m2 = 76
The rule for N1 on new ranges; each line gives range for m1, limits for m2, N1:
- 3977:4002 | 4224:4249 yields 0.026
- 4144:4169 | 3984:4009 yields 0.019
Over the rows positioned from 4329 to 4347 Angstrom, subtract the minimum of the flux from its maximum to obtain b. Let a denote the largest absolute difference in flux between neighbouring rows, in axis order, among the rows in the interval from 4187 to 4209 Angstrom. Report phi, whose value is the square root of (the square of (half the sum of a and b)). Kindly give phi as 4.0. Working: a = 2.9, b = 5.2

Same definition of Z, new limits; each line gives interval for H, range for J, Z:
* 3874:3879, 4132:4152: 11.5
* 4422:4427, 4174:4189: 34.4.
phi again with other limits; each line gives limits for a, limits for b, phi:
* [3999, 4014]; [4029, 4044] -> 2.2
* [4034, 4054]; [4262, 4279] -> 3.9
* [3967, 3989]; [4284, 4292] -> 4.4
